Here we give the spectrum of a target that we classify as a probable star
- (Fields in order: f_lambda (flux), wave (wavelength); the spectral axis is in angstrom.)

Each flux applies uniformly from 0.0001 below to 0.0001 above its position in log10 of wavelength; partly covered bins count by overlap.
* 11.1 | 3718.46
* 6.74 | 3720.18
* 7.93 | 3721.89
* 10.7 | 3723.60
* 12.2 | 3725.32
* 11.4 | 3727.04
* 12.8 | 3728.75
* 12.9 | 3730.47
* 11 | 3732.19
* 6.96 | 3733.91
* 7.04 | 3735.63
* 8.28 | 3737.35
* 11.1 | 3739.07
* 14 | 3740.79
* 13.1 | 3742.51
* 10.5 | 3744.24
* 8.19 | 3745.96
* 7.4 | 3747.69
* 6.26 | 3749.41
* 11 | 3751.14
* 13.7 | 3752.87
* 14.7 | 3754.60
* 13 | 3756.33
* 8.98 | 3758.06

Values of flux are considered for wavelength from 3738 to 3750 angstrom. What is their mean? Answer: 10.1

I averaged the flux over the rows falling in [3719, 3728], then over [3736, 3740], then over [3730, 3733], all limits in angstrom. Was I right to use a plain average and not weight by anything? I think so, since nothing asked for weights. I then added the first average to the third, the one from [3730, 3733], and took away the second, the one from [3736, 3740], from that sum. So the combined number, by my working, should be 12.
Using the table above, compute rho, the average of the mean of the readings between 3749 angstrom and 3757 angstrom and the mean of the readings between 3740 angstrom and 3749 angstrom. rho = 11.2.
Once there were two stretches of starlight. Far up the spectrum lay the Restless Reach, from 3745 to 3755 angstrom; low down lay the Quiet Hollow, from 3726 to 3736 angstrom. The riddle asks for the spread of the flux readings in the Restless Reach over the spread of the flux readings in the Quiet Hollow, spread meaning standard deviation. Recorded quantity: 1.3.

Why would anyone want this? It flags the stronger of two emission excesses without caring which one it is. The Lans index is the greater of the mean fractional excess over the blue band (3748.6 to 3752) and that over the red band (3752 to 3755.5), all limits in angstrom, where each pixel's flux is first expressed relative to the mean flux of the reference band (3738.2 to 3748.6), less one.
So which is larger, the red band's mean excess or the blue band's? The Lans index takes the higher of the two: 0.33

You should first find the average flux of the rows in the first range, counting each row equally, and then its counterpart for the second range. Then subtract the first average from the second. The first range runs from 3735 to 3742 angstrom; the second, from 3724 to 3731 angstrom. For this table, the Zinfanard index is 2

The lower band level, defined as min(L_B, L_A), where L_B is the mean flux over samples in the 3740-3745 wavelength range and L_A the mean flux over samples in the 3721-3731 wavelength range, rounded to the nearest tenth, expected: 11.3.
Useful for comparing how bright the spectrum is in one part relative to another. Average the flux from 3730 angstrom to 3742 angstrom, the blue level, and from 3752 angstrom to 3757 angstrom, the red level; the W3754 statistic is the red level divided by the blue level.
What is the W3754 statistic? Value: 1.36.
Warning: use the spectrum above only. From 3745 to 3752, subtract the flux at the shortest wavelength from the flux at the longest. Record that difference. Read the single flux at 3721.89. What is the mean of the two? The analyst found 5.4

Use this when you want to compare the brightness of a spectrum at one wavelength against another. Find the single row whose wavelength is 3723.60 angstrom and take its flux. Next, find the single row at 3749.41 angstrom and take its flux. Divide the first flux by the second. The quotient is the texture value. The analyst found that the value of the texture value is 1.71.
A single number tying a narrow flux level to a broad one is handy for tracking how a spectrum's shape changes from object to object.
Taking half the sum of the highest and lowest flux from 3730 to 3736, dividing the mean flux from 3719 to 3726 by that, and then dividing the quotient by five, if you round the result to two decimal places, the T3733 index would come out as 0.19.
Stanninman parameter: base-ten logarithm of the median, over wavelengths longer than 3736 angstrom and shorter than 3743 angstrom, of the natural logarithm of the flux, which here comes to 0.396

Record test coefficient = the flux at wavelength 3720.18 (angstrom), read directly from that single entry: 6.74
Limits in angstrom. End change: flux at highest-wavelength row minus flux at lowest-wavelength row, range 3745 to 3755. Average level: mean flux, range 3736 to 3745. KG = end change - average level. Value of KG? -5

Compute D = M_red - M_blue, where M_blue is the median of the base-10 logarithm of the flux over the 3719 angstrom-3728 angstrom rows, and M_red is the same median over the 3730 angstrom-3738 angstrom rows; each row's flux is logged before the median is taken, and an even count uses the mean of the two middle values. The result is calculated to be -0.11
